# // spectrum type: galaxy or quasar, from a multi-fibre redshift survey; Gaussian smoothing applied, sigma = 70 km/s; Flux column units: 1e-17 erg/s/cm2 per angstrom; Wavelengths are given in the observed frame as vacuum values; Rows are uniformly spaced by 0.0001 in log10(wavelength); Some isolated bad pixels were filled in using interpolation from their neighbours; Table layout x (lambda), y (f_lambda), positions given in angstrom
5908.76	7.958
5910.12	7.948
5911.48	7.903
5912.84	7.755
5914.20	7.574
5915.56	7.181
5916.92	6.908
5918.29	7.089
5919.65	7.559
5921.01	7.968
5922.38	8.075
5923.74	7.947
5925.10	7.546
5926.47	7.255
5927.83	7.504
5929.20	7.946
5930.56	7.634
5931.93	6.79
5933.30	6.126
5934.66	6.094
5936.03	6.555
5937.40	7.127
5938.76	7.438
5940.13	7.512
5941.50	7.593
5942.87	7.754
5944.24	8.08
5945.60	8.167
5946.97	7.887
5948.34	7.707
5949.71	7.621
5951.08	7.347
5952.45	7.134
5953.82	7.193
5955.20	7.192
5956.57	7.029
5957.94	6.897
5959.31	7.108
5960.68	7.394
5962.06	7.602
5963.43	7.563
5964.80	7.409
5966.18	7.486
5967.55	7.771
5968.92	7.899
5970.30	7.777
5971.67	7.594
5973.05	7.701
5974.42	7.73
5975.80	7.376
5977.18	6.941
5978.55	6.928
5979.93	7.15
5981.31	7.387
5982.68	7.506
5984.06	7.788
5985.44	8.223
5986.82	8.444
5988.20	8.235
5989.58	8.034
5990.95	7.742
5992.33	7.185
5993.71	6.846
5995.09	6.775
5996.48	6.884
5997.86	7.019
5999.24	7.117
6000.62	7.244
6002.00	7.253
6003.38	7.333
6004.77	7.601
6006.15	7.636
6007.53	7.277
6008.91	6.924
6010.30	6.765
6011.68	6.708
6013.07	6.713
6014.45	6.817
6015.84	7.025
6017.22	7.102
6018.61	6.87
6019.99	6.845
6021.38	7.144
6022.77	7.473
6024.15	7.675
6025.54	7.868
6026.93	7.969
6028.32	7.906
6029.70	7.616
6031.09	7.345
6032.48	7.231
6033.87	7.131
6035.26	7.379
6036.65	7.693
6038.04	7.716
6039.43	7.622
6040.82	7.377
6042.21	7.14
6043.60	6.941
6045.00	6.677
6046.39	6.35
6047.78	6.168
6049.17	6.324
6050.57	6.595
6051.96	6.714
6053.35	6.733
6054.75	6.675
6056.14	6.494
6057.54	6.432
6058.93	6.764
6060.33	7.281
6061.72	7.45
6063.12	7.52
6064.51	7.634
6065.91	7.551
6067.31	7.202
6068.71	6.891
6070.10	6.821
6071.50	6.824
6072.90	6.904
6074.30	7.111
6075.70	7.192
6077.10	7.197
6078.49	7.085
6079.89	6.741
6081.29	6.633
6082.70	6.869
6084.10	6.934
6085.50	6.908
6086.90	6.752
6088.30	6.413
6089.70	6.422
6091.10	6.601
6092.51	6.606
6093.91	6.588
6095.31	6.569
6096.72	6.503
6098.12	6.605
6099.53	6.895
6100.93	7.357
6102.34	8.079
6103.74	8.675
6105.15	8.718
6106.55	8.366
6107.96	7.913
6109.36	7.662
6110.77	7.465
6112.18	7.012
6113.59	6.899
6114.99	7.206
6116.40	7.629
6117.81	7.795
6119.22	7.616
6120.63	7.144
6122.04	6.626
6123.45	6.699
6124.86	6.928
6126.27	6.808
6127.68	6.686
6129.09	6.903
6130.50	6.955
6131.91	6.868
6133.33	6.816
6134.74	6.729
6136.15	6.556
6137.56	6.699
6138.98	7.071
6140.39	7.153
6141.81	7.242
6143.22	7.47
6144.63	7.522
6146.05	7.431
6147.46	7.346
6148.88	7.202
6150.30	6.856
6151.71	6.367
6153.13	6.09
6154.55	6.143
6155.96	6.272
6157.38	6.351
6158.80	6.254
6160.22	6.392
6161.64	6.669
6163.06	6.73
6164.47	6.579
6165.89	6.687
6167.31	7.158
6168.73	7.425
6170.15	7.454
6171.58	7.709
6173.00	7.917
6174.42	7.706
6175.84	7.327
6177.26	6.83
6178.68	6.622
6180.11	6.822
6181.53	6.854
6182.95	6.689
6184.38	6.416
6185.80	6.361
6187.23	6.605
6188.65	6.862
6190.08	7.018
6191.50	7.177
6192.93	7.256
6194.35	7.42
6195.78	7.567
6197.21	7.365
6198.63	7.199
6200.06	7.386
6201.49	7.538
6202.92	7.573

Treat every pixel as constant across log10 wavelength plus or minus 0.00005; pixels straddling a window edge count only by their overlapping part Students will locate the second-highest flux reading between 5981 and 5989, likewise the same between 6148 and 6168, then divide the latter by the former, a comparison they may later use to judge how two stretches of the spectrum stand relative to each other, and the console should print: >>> 0.87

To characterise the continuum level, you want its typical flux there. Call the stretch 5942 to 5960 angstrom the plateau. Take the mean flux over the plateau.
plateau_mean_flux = 7.47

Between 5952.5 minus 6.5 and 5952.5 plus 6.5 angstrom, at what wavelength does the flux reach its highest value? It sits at 5946.97 angstrom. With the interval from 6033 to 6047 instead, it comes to 6038.04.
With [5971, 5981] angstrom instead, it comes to 5974.42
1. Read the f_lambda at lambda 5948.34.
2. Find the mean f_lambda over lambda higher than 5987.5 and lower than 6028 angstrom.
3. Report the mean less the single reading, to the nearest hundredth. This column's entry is -0.46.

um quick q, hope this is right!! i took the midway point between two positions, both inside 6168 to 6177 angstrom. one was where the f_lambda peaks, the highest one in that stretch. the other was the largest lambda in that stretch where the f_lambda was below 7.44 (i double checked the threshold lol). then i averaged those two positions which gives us 6174.4 angstrom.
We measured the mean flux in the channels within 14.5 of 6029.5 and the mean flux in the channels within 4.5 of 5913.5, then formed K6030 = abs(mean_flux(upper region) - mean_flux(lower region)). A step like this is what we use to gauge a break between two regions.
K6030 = 0.16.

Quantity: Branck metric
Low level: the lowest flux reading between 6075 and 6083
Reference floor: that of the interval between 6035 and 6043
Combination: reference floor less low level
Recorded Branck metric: 0.5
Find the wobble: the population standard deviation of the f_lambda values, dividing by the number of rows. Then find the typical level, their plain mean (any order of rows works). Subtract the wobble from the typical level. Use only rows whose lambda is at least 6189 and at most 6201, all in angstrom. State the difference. 7.1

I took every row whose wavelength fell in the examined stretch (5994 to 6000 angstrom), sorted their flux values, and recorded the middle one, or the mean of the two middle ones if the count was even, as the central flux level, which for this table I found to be 6.95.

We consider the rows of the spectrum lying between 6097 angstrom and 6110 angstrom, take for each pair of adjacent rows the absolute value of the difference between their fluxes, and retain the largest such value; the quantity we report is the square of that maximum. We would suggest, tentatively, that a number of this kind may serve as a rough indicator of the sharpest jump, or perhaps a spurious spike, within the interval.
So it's 0.521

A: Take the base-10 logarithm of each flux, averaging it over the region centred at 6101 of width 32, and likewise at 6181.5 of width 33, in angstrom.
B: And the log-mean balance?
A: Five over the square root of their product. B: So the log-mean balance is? 5.86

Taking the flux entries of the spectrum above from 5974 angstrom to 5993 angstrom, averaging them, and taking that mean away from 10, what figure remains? 2.38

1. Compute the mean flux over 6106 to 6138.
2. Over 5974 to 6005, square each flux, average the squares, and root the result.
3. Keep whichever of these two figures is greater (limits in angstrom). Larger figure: 7.44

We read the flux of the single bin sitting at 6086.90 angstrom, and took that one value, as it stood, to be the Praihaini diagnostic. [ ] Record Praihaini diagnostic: 6.752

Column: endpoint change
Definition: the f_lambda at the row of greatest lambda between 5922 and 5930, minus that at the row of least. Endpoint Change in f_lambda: -0.13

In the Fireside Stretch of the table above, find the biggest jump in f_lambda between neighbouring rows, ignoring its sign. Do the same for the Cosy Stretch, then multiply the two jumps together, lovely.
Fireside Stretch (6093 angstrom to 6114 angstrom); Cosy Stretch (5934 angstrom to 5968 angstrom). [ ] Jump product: 0.41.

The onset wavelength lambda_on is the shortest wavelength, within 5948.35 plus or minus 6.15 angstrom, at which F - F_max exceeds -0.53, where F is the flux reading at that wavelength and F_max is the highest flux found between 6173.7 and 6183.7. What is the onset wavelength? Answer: 5942.87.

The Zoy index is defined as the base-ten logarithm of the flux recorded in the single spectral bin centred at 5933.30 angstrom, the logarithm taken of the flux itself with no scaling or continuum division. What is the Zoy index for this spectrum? 0.787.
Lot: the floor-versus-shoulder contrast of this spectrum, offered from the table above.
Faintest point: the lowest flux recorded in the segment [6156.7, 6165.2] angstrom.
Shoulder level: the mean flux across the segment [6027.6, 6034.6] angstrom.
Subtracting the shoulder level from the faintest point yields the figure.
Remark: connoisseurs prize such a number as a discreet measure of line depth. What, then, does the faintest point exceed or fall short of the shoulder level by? -1.2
